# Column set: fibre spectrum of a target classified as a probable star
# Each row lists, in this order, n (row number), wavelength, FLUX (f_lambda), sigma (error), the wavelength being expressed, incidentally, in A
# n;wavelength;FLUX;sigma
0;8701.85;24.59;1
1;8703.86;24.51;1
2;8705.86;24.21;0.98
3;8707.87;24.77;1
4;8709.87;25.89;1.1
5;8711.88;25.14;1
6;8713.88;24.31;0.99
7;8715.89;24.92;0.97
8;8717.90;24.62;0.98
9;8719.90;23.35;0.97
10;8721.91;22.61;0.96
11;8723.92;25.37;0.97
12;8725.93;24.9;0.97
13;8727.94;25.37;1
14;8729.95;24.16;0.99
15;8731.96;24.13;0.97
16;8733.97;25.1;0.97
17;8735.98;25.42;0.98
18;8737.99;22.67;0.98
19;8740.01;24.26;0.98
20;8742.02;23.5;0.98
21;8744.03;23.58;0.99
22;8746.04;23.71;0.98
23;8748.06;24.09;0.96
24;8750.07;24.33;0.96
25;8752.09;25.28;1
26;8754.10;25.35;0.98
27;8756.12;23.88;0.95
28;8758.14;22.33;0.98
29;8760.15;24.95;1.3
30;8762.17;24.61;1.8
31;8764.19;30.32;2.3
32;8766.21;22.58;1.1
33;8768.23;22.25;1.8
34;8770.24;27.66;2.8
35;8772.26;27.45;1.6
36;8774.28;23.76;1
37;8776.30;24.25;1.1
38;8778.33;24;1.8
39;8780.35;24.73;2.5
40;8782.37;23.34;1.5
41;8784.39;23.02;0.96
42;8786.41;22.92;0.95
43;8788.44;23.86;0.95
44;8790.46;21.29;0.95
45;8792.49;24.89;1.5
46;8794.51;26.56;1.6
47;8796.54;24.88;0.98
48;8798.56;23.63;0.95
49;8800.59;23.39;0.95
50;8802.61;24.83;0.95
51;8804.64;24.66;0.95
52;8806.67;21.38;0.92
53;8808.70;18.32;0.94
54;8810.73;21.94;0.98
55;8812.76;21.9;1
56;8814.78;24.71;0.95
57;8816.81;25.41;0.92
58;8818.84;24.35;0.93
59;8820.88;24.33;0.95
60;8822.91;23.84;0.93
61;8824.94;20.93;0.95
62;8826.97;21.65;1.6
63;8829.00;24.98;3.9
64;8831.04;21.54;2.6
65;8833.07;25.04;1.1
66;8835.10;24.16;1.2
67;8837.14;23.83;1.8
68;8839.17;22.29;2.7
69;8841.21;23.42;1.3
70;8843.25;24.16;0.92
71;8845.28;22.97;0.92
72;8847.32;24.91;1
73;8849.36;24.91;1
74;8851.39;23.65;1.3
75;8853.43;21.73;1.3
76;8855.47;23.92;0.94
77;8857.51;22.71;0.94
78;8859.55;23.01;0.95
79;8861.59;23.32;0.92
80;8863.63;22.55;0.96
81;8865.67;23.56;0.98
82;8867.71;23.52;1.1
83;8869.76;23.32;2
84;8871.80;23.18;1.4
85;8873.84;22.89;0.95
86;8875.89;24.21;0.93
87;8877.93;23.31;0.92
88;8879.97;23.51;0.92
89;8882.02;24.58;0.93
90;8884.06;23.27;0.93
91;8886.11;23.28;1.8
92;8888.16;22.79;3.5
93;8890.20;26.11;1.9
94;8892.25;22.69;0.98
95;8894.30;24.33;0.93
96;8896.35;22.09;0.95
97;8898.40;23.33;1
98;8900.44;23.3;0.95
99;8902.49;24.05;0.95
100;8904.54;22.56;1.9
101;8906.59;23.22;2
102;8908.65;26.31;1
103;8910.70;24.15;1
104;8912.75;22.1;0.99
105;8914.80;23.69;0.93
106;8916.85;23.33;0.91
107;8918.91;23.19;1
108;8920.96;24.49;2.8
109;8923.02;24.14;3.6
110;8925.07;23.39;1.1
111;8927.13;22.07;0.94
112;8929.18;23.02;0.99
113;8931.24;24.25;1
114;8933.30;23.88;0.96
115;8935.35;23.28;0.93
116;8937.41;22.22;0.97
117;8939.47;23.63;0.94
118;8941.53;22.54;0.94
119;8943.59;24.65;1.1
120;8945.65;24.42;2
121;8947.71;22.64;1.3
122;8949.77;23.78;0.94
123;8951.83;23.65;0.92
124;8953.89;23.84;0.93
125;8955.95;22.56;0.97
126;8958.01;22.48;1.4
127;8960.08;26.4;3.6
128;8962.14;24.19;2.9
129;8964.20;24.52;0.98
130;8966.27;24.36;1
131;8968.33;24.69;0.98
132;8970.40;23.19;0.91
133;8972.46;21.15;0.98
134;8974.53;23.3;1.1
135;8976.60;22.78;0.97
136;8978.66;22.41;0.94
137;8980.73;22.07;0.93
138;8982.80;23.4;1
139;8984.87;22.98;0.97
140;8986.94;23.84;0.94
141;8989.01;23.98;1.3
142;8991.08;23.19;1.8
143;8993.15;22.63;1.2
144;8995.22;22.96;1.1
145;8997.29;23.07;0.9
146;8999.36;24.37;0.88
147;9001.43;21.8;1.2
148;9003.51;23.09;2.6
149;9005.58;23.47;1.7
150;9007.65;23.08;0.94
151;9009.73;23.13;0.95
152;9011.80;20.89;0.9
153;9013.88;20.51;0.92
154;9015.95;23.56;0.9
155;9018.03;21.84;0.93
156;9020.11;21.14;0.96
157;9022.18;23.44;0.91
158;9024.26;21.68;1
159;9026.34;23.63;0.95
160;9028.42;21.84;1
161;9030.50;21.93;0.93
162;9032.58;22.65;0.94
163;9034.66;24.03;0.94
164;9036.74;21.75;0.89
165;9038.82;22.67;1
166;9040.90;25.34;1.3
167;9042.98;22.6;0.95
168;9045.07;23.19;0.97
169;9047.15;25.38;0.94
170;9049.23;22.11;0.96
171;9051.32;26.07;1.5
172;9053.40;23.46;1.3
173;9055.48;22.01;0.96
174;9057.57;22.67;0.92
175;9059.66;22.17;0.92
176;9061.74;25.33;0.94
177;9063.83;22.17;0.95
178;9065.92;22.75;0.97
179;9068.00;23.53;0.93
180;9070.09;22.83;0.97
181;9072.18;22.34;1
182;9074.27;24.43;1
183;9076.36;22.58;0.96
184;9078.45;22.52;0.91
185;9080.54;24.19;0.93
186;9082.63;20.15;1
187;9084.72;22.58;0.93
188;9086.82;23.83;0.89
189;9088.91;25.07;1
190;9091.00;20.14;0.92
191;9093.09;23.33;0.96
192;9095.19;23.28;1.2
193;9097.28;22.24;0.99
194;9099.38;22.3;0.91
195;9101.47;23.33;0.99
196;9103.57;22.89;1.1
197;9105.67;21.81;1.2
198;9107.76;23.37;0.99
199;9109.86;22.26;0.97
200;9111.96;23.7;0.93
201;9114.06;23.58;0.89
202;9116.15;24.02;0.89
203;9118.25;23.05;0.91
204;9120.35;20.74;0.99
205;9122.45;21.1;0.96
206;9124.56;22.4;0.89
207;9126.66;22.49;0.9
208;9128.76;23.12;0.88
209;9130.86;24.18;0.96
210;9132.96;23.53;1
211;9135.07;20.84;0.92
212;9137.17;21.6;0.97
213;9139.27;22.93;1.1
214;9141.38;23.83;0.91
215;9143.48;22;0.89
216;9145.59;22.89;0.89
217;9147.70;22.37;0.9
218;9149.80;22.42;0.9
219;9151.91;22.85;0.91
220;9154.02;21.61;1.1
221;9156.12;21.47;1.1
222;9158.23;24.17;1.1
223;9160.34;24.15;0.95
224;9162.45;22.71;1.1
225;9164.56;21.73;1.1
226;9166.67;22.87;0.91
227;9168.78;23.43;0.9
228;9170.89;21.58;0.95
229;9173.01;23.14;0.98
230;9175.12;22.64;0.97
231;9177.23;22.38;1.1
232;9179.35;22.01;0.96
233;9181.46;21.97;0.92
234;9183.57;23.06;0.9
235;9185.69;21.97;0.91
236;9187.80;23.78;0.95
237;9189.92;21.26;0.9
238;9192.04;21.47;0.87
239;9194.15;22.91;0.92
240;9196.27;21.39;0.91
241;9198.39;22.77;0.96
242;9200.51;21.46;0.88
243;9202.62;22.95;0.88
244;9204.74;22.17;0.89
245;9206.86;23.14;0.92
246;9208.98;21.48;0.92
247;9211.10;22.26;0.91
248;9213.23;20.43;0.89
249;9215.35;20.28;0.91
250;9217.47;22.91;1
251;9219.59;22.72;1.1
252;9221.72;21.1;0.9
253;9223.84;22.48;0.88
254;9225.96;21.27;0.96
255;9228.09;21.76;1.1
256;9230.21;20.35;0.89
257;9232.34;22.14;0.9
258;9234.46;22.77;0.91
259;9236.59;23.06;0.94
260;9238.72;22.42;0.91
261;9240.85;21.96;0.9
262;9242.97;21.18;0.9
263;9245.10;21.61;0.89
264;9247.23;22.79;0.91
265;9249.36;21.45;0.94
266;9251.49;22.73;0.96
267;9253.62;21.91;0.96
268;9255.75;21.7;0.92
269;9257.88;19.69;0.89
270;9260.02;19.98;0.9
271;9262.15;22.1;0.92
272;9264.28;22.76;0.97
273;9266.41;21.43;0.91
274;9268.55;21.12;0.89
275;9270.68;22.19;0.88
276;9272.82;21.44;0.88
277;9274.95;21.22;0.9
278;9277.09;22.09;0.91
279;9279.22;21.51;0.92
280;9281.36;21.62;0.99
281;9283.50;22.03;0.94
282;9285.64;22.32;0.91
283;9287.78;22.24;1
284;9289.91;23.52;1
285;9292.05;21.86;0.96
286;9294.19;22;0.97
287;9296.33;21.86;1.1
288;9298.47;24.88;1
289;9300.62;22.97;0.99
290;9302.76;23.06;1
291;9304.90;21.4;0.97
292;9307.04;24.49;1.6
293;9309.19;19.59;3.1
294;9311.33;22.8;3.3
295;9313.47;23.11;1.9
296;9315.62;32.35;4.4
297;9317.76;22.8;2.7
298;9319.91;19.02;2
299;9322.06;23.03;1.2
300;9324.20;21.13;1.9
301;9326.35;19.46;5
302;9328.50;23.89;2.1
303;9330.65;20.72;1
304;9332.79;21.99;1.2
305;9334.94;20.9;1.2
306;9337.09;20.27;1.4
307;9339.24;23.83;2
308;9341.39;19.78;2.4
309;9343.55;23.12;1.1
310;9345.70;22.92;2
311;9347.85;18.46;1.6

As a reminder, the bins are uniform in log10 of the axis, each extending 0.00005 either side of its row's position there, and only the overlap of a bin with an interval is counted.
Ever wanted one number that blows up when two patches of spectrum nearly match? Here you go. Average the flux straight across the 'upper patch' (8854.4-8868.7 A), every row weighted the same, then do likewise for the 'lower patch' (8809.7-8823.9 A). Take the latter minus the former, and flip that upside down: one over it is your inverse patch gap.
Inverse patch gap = 1.8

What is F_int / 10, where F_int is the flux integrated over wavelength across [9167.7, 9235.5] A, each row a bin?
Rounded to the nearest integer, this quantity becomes 150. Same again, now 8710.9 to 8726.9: 39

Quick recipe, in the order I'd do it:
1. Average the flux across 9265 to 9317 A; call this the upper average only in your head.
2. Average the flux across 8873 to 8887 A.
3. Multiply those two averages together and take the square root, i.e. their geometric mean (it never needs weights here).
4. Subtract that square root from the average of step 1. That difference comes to -0.5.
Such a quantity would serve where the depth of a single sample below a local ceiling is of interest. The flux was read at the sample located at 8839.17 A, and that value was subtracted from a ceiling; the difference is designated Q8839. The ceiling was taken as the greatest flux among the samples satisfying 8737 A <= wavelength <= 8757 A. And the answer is 3.1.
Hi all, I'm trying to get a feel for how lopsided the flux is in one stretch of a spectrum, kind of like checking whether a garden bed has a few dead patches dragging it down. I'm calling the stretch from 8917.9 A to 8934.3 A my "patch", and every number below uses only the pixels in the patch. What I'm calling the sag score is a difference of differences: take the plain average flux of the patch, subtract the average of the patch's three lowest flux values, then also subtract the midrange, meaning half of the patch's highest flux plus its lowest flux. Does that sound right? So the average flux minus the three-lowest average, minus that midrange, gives -22.5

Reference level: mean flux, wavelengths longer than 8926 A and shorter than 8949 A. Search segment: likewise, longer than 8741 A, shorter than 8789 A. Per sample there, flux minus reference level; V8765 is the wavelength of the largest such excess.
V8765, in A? 8764.19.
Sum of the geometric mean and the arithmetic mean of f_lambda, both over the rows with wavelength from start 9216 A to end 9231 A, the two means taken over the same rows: 43.6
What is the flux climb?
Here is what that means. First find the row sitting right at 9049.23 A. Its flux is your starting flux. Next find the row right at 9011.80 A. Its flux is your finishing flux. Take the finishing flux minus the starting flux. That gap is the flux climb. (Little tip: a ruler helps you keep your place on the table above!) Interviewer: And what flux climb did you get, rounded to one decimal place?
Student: -1.2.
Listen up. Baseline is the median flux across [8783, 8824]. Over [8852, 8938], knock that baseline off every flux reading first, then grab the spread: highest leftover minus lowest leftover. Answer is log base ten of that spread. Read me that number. 0.66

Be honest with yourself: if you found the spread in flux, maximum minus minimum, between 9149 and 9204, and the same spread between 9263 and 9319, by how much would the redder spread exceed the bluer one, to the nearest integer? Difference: 10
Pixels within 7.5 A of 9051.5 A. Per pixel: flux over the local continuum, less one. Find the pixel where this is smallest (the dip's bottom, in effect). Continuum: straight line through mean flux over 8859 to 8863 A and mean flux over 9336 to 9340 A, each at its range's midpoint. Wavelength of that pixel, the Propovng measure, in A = 9055.48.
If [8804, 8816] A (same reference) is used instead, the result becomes 8808.70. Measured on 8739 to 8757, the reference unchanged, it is 8742.02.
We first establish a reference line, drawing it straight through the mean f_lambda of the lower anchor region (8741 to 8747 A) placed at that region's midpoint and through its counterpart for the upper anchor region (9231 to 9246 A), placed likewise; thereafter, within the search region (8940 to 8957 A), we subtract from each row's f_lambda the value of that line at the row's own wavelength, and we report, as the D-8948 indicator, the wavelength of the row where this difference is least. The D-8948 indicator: 8941.53 A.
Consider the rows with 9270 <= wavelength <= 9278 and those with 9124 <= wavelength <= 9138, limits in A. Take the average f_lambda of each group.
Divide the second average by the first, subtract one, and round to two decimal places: 0.04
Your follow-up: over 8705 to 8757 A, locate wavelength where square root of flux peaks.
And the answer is 8709.87 A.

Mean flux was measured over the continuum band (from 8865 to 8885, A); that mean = 23.5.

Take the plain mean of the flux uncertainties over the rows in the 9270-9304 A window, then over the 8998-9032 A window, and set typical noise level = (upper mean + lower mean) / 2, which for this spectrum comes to 1.0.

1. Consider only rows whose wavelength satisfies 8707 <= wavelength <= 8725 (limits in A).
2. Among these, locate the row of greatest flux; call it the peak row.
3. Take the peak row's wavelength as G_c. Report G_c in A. 8709.87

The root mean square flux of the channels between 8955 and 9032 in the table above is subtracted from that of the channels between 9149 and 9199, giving -0.5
